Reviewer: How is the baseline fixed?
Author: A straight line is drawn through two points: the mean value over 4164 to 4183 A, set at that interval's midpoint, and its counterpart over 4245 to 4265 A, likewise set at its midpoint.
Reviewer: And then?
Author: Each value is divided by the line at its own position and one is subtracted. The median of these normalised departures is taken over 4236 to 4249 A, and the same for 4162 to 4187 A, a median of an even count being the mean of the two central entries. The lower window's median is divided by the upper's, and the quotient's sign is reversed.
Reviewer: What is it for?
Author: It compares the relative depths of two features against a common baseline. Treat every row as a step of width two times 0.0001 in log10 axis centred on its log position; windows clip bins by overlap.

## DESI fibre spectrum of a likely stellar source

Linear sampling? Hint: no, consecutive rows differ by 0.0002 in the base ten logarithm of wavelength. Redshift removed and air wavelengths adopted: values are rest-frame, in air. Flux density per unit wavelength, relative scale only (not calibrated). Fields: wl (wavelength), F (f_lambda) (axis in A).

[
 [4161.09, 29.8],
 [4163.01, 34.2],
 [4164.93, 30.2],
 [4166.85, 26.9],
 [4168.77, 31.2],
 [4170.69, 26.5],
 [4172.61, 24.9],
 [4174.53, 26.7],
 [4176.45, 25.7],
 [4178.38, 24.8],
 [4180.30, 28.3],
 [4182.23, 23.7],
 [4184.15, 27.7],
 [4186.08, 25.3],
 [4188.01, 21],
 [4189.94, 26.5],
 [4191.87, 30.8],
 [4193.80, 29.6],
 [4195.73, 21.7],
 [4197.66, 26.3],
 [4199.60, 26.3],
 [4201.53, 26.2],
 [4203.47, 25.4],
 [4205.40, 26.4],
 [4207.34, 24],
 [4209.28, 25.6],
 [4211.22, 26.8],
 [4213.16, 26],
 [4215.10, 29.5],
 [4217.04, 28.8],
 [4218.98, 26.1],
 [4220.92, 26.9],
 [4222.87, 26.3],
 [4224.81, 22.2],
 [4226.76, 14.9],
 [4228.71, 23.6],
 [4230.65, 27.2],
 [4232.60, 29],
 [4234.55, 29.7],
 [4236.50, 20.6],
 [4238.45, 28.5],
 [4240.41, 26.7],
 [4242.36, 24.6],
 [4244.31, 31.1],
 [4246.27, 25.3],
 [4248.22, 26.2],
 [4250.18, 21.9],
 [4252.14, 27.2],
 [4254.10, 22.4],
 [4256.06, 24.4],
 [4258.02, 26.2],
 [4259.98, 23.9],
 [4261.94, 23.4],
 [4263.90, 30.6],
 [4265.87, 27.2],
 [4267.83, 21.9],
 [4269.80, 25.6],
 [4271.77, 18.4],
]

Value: 0.2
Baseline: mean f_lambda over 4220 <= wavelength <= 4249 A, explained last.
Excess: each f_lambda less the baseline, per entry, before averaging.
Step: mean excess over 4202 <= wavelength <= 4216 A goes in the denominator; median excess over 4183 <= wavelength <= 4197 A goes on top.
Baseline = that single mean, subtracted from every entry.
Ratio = 1.4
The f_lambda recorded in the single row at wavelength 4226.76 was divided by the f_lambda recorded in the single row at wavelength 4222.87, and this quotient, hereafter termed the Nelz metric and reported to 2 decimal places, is 0.57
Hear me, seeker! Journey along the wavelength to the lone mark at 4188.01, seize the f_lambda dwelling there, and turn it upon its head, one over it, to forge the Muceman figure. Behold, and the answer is 0.048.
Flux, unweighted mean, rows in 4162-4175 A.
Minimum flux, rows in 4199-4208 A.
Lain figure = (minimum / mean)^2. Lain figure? 0.70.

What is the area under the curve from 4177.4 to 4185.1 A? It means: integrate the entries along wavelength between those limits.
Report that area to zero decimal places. 201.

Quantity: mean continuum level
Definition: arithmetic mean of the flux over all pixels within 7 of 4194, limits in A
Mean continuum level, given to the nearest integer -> 26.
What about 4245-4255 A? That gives 25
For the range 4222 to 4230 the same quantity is 22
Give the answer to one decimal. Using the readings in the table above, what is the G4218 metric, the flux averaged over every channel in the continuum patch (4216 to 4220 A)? 27.5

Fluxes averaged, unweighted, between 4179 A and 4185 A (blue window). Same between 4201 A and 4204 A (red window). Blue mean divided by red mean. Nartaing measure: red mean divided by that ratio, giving 25.1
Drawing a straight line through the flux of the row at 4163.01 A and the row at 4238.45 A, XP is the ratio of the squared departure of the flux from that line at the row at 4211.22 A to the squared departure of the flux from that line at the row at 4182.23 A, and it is 0.2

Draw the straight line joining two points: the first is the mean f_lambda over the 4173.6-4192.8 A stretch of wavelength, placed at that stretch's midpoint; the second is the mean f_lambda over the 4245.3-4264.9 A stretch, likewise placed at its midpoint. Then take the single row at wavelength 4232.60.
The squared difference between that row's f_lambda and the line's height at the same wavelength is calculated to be 13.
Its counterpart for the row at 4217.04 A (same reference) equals 10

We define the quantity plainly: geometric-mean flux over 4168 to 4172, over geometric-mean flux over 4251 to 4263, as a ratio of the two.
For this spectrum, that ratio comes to 1.17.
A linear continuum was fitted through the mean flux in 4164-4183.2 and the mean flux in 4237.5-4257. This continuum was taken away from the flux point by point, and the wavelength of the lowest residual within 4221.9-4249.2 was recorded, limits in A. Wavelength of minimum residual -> 4226.76 A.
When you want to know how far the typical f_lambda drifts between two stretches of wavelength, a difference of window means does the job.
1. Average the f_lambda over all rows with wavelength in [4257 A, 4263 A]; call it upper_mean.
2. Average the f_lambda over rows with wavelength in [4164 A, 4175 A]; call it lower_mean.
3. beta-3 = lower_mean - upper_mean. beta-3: 3.2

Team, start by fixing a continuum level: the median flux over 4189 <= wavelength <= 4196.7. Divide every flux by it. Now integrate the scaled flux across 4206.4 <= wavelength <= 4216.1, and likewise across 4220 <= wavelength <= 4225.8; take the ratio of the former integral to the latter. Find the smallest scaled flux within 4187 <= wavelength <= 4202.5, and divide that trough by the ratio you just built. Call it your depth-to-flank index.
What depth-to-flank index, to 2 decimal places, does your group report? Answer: 0.43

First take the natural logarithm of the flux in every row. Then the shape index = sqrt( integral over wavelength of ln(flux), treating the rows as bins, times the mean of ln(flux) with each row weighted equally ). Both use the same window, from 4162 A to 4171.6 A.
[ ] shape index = 10.5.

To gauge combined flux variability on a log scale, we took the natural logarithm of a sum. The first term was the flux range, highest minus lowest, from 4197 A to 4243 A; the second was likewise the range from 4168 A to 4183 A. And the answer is 3.10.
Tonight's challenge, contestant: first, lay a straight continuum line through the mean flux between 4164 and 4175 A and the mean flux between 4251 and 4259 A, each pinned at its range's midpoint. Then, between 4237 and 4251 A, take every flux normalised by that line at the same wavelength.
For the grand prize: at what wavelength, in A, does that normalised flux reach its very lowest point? 4250.18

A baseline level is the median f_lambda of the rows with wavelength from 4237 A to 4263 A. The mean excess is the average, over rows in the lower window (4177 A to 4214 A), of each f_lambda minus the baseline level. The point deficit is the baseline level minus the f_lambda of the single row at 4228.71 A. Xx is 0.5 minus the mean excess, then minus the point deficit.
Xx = -1.8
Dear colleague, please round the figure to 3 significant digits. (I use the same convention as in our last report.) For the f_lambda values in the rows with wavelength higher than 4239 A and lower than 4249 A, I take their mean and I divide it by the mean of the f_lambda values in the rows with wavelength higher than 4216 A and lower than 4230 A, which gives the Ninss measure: 1.11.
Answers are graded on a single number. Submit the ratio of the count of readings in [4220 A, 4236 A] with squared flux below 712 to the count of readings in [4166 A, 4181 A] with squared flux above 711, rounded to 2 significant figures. 1.0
